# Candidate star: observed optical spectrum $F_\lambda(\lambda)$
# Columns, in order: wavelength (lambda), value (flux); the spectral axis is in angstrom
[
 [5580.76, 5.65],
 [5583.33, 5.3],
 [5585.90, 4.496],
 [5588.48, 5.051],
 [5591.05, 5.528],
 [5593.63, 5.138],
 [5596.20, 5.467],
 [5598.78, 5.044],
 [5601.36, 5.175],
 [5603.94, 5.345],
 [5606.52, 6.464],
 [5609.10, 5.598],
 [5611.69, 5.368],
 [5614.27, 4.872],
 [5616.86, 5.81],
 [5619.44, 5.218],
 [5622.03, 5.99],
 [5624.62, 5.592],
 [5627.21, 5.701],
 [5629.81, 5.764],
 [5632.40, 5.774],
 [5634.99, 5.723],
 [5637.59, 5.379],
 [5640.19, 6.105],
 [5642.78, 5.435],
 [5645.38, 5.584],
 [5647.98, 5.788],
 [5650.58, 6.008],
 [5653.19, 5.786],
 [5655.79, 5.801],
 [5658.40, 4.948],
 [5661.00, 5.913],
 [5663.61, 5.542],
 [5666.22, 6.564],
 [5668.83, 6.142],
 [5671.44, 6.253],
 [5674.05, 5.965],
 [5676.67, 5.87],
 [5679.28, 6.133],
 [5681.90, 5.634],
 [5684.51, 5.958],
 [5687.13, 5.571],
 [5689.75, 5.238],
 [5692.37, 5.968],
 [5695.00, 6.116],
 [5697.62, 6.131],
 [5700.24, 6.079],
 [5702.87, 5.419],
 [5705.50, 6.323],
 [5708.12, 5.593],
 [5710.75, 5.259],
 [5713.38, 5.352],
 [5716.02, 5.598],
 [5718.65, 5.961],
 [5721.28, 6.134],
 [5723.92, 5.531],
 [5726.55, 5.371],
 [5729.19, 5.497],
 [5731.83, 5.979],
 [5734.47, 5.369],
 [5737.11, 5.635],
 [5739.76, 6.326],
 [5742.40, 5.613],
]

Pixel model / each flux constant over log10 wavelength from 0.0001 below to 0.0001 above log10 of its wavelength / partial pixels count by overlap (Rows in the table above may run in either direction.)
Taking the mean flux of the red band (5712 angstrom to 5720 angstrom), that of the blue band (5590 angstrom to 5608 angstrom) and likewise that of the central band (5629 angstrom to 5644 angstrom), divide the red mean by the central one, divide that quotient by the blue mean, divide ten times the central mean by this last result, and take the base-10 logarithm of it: 2.50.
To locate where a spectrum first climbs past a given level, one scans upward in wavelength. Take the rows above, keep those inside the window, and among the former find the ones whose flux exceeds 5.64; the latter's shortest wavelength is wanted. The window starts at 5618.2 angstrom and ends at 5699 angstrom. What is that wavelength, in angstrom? 5622.03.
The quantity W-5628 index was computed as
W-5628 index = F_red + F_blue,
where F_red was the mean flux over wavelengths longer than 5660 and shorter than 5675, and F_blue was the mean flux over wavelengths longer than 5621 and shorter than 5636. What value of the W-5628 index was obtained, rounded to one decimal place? 11.8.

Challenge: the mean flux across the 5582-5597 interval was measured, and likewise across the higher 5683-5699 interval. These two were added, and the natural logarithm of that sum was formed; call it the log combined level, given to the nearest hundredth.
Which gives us 2.40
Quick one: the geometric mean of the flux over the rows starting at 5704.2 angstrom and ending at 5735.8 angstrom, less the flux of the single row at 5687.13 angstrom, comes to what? 0.1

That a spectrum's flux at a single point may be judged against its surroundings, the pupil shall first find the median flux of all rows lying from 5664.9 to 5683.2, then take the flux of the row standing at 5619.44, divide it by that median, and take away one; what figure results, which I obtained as -0.15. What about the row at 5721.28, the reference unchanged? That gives 0.00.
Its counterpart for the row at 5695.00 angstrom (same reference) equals 0.00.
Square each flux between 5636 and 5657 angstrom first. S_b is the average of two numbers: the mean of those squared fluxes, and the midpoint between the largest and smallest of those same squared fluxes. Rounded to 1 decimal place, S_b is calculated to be 33.0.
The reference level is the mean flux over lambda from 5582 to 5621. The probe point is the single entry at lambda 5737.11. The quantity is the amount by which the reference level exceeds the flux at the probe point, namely -0.3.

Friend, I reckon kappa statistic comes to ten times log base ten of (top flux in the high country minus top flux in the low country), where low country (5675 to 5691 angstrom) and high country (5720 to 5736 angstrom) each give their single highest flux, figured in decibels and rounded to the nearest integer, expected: -30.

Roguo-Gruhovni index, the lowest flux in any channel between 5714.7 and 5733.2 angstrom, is 5.371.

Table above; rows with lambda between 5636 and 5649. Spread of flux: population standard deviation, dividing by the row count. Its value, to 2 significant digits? 0.26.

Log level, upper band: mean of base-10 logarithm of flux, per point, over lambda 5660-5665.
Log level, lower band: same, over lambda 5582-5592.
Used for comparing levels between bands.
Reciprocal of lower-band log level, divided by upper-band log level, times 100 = 187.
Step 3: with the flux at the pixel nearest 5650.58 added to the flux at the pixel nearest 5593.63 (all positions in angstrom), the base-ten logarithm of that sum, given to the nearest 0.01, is 1.05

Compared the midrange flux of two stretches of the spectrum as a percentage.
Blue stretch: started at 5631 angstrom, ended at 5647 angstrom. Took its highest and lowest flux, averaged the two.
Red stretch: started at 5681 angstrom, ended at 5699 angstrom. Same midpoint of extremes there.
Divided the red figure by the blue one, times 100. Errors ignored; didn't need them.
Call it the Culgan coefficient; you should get 99.0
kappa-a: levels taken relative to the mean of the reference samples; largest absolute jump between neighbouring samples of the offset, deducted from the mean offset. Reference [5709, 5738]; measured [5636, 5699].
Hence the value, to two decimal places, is -0.80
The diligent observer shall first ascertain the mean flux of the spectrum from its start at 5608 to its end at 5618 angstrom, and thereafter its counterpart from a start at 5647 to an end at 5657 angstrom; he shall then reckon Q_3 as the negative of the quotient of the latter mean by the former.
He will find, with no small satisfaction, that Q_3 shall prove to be -1.08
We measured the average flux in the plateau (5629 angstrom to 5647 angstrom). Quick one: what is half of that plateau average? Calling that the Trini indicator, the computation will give 2.84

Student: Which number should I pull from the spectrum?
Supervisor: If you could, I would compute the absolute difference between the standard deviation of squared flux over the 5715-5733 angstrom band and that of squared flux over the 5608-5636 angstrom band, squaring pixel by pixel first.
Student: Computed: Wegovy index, 0.1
